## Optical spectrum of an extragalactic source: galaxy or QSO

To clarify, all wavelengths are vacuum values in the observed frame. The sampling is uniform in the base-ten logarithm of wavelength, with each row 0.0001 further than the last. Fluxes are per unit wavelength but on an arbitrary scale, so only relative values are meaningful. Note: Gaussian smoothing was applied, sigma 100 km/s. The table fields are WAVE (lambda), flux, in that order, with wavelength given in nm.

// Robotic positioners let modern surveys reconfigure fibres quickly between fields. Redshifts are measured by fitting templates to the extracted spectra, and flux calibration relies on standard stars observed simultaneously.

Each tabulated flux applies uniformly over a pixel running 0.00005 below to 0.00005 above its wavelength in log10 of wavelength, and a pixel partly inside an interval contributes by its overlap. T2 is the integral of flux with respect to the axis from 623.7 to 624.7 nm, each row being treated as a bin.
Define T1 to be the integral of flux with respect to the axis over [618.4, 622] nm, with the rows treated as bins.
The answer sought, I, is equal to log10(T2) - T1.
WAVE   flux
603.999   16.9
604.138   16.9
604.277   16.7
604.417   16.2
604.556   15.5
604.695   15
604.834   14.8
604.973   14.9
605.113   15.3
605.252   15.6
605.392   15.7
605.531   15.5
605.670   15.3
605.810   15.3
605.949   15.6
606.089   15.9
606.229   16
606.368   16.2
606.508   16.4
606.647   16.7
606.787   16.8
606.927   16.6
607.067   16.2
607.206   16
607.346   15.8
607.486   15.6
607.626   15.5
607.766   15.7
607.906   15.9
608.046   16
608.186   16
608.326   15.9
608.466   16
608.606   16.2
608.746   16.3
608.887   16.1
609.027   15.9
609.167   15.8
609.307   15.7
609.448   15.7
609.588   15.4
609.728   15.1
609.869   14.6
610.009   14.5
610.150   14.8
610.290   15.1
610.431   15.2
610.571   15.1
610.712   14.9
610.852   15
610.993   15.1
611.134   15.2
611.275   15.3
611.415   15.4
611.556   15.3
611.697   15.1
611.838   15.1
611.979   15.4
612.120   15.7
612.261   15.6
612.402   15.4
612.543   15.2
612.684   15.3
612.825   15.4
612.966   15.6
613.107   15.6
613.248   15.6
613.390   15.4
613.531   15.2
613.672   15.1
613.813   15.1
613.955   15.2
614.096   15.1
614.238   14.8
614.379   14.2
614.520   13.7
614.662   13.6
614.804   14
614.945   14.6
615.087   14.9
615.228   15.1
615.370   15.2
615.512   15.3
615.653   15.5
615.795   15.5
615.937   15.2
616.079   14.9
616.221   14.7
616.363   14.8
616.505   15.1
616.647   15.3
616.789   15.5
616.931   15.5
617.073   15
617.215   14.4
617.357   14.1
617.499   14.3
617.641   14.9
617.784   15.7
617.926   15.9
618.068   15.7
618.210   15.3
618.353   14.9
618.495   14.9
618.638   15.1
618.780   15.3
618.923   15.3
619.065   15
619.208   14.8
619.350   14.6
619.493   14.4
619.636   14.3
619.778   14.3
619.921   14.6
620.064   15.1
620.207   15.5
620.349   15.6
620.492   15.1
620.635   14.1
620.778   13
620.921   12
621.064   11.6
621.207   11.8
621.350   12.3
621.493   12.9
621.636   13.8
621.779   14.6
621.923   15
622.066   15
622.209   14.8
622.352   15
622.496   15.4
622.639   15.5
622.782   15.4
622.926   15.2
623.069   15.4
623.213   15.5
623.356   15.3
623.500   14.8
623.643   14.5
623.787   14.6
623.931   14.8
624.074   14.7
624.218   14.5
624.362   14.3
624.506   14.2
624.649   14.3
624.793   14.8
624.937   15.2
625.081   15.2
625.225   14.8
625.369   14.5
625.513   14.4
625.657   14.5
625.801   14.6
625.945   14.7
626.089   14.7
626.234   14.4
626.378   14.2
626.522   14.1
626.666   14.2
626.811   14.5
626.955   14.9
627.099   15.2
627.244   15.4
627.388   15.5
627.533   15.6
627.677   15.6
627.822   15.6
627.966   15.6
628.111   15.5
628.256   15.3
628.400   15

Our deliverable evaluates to -50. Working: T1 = 51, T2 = 14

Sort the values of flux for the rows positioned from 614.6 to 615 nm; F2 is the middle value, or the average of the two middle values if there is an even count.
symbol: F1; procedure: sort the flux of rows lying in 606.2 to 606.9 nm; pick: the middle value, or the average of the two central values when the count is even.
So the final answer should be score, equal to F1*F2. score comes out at 230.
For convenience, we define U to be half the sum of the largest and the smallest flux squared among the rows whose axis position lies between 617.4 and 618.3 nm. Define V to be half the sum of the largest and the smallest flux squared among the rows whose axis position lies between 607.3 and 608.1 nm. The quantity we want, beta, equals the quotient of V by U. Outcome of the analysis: 1.09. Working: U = 229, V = 248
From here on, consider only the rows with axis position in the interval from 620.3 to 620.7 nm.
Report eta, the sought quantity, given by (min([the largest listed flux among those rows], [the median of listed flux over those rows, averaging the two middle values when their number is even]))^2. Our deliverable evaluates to 228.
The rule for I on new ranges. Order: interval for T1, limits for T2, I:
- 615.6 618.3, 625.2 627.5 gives -39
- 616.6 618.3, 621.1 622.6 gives -24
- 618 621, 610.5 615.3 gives -42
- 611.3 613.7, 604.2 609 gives -35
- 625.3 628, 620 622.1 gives -39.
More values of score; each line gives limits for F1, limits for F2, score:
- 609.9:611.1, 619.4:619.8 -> 215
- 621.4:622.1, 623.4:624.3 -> 214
